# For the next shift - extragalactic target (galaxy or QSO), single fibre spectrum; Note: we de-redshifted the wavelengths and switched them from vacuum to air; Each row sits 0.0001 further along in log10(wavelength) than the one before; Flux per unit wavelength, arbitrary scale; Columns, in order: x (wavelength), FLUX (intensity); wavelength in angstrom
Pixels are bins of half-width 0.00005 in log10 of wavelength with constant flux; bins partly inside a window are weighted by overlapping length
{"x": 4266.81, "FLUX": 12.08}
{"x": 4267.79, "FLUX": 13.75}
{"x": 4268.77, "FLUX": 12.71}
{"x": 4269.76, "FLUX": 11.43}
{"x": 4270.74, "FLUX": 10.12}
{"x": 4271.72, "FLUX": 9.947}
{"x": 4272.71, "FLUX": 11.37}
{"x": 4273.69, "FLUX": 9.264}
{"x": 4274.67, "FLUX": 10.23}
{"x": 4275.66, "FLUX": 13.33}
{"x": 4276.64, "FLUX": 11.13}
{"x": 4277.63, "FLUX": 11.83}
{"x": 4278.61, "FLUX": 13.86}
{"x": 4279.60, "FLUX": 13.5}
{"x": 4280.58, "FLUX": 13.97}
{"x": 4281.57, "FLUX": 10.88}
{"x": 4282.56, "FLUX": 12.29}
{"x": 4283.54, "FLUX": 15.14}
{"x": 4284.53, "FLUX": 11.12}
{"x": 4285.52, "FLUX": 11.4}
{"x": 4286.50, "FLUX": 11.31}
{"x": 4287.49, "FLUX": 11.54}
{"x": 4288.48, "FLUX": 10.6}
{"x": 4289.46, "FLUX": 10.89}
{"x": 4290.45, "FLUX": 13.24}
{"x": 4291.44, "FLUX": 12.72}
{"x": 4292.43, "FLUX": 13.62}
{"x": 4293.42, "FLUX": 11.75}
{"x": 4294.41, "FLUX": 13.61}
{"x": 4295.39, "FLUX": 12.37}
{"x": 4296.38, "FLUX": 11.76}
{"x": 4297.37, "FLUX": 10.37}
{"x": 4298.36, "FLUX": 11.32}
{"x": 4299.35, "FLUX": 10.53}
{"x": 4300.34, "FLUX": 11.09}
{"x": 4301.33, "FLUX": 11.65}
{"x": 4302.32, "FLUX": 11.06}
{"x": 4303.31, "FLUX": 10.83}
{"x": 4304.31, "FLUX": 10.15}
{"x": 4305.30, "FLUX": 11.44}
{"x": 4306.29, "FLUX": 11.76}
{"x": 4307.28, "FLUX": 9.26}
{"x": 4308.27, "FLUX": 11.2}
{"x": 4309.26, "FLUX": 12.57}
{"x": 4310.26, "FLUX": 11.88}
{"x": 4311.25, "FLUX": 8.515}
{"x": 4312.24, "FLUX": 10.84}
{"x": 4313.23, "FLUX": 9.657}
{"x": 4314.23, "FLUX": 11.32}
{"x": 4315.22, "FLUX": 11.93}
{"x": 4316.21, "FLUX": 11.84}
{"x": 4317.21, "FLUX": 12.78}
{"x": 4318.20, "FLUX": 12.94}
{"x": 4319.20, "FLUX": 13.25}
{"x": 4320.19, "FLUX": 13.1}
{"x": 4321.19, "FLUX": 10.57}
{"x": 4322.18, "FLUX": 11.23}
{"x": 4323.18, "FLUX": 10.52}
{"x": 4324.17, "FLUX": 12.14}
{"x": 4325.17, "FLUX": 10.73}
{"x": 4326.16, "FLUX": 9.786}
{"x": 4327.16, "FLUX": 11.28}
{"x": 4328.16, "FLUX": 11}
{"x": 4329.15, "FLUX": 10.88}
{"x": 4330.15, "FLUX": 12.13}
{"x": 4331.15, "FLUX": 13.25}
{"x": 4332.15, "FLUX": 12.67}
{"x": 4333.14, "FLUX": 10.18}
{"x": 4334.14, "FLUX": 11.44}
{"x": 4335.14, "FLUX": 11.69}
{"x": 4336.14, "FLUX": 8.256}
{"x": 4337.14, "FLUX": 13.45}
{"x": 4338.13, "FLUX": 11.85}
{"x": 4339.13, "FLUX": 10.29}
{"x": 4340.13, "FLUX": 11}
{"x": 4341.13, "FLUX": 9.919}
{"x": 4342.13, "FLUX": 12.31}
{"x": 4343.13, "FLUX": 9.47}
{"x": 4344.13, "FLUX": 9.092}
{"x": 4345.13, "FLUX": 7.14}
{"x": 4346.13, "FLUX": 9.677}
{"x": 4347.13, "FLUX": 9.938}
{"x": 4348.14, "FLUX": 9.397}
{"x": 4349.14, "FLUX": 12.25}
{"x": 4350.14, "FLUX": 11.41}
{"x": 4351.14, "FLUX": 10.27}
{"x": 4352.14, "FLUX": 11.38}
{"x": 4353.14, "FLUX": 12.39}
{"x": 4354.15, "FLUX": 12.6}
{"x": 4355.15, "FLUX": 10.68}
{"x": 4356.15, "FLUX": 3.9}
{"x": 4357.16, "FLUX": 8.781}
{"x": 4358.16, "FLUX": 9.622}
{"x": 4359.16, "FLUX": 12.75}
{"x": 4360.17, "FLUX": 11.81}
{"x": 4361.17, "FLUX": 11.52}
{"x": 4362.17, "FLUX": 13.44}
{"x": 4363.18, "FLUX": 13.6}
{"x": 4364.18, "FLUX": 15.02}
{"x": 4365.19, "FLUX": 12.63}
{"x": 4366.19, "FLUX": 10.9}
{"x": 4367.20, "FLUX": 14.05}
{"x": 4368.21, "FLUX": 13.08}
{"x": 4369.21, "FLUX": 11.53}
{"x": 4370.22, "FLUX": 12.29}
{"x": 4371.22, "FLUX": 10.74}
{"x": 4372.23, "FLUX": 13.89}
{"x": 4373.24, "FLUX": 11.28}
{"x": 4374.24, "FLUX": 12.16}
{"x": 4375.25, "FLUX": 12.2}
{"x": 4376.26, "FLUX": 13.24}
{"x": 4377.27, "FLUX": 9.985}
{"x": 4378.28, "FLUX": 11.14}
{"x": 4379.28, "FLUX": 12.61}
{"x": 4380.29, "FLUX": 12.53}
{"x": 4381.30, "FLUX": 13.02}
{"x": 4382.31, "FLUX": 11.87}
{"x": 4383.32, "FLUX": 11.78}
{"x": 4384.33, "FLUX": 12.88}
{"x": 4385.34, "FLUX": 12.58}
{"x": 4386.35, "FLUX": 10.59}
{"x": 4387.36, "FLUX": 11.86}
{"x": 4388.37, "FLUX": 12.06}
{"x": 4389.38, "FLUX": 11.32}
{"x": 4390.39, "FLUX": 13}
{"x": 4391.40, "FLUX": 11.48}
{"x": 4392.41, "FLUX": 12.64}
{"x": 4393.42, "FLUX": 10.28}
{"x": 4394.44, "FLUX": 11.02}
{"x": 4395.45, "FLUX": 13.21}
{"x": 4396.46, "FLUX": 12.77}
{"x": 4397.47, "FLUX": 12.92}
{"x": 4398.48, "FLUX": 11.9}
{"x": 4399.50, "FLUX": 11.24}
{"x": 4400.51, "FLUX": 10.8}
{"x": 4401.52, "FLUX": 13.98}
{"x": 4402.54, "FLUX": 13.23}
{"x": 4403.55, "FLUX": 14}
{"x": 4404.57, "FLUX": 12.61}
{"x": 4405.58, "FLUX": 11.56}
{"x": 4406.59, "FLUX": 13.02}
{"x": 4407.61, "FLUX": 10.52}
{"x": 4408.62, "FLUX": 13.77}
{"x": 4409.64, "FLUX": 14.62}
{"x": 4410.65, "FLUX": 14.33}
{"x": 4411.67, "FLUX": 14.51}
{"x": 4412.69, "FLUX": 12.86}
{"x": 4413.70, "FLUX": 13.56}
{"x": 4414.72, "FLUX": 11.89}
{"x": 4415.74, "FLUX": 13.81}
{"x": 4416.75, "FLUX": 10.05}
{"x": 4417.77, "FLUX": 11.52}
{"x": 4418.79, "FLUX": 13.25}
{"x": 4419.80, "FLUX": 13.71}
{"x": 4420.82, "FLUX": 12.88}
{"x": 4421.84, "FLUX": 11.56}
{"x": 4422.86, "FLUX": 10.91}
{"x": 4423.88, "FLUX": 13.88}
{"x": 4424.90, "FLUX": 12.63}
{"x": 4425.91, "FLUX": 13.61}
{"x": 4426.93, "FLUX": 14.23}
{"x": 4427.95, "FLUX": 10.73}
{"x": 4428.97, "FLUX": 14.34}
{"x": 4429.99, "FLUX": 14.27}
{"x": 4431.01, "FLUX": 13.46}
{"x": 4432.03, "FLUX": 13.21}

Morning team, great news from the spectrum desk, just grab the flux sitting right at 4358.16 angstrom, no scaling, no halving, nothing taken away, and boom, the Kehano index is 9.622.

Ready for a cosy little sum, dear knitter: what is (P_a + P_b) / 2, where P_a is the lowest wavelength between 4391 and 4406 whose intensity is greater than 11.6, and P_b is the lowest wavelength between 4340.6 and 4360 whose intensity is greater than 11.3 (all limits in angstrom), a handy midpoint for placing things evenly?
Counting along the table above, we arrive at 4367.3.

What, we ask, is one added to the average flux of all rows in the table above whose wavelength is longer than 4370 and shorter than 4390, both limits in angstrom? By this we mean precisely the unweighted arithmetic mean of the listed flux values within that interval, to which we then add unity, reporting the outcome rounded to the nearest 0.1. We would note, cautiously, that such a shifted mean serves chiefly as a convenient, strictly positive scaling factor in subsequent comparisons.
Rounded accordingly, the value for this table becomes 13.0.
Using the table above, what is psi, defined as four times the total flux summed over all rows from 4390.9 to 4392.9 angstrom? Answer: 96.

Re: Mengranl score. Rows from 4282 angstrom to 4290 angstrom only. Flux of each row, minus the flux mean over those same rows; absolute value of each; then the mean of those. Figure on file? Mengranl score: 0.96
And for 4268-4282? 1.30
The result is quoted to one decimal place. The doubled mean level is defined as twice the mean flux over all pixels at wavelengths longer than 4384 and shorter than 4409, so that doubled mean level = 24.4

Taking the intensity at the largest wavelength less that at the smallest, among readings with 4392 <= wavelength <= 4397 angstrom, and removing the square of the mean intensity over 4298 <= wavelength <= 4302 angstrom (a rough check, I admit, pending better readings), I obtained -124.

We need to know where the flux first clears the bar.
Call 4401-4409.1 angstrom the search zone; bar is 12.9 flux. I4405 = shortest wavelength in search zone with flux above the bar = 4401.52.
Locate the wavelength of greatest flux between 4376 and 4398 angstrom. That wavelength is 4376.26 angstrom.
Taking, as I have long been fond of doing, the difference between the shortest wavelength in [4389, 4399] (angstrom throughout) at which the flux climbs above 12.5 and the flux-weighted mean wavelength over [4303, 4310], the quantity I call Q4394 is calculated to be 84.0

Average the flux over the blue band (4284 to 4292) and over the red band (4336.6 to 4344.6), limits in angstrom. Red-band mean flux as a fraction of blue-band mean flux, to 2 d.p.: 0.94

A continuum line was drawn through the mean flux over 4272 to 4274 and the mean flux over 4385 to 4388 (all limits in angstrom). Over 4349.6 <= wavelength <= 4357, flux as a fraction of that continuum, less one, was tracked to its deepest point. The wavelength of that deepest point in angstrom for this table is 4356.15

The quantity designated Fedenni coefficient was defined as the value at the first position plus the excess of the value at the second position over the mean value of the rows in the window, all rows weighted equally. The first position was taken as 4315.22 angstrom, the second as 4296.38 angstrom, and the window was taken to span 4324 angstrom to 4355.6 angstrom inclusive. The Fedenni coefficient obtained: 13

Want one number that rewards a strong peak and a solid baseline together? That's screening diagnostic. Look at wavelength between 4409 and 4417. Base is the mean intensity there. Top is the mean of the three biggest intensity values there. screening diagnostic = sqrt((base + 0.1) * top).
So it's 13.9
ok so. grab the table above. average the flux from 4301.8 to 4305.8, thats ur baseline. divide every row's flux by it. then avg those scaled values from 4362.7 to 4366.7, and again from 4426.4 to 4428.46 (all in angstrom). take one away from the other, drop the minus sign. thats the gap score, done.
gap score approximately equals 0.051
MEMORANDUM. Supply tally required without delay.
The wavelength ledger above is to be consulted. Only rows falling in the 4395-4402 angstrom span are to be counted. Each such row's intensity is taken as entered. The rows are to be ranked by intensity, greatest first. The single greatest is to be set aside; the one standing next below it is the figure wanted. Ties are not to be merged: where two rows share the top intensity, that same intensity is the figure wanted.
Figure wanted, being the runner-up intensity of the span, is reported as 13.21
